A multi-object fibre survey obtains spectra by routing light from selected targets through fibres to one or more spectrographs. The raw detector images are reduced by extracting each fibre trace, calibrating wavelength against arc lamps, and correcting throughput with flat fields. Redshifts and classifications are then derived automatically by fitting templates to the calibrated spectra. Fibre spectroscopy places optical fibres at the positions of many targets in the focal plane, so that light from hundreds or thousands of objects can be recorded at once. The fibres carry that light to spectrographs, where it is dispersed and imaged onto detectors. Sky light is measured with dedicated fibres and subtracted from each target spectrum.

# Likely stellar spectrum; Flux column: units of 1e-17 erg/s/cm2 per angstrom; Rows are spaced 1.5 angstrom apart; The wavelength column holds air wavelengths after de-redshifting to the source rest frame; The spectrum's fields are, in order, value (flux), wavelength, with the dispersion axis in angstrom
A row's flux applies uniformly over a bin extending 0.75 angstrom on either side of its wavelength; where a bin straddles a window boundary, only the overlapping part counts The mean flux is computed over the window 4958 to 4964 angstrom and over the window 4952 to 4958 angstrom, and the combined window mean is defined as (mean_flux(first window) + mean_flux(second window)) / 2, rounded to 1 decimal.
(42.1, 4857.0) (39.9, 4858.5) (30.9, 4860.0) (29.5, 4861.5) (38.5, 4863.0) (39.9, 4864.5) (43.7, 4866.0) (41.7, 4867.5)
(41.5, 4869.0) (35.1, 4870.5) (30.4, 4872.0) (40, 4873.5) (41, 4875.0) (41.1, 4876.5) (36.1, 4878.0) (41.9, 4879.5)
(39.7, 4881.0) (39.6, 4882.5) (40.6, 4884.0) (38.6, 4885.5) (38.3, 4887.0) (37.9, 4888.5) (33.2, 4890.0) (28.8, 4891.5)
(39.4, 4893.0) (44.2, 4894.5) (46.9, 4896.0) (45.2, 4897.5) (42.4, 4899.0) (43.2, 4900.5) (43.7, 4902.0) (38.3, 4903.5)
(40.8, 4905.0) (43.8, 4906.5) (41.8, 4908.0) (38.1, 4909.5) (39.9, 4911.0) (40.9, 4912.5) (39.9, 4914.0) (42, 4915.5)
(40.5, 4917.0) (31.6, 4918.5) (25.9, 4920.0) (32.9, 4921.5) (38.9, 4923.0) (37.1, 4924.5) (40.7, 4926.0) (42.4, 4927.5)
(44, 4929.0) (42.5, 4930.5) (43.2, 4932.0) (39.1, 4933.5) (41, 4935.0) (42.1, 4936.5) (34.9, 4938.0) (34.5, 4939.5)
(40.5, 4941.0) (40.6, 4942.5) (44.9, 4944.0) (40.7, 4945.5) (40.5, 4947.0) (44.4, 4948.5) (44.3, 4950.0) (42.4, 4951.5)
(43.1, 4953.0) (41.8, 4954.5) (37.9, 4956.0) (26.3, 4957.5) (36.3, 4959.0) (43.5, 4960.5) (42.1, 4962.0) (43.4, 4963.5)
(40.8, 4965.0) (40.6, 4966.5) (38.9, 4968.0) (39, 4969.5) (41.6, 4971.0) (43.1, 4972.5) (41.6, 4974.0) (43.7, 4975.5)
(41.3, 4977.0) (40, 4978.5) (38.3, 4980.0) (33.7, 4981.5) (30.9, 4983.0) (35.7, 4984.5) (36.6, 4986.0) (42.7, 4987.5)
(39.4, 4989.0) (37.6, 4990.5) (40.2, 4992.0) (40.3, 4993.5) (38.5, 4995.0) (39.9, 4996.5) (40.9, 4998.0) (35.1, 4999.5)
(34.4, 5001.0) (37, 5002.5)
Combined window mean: 39.3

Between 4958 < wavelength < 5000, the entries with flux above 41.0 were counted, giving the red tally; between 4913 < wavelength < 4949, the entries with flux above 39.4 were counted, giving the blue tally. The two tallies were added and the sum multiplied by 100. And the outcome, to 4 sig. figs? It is 2500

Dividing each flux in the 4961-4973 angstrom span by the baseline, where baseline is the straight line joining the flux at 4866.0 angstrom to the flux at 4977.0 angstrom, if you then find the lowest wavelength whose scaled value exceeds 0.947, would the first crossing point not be 4962.0 angstrom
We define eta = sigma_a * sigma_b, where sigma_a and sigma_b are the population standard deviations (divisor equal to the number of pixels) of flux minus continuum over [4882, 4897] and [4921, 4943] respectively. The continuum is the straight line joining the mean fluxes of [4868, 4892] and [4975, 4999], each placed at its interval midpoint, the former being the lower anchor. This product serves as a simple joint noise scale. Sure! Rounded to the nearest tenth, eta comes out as 15.7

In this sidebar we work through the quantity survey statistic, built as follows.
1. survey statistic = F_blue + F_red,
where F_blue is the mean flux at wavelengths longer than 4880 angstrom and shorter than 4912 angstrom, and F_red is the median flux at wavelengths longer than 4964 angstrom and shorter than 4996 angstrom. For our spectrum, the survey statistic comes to 80.2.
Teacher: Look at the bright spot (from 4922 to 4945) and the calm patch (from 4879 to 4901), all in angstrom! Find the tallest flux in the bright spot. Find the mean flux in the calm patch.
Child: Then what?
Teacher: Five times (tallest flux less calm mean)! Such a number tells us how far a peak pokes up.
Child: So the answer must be 25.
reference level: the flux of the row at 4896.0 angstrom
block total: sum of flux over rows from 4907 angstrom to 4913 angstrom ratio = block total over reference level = 3.43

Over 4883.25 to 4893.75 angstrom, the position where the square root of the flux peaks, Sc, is 4884.0 angstrom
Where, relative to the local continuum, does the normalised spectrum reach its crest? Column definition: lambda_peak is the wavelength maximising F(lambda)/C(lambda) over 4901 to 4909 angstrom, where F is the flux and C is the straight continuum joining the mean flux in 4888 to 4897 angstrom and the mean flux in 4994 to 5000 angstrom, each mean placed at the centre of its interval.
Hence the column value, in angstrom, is 4906.5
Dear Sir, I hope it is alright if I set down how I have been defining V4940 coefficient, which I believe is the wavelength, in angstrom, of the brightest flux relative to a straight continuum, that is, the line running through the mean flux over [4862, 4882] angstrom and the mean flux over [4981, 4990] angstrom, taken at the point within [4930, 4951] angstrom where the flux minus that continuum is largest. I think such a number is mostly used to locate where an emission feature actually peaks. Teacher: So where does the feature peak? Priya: 4944.0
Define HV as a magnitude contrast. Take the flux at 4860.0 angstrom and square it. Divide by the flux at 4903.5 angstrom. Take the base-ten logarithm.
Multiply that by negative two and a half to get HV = -3.49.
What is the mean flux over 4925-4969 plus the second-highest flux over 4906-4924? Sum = 83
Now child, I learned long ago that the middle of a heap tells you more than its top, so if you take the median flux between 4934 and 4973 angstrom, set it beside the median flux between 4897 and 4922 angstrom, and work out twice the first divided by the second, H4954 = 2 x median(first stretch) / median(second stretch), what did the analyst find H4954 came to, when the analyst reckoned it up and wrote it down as 2.00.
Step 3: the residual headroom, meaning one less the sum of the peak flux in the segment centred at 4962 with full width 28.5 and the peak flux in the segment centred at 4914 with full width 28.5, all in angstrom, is -87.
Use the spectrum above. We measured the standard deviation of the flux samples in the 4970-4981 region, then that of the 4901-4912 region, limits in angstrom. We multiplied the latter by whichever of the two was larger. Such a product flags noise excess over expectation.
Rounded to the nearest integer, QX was 5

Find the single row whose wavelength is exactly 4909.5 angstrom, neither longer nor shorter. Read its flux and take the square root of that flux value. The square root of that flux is 6.2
